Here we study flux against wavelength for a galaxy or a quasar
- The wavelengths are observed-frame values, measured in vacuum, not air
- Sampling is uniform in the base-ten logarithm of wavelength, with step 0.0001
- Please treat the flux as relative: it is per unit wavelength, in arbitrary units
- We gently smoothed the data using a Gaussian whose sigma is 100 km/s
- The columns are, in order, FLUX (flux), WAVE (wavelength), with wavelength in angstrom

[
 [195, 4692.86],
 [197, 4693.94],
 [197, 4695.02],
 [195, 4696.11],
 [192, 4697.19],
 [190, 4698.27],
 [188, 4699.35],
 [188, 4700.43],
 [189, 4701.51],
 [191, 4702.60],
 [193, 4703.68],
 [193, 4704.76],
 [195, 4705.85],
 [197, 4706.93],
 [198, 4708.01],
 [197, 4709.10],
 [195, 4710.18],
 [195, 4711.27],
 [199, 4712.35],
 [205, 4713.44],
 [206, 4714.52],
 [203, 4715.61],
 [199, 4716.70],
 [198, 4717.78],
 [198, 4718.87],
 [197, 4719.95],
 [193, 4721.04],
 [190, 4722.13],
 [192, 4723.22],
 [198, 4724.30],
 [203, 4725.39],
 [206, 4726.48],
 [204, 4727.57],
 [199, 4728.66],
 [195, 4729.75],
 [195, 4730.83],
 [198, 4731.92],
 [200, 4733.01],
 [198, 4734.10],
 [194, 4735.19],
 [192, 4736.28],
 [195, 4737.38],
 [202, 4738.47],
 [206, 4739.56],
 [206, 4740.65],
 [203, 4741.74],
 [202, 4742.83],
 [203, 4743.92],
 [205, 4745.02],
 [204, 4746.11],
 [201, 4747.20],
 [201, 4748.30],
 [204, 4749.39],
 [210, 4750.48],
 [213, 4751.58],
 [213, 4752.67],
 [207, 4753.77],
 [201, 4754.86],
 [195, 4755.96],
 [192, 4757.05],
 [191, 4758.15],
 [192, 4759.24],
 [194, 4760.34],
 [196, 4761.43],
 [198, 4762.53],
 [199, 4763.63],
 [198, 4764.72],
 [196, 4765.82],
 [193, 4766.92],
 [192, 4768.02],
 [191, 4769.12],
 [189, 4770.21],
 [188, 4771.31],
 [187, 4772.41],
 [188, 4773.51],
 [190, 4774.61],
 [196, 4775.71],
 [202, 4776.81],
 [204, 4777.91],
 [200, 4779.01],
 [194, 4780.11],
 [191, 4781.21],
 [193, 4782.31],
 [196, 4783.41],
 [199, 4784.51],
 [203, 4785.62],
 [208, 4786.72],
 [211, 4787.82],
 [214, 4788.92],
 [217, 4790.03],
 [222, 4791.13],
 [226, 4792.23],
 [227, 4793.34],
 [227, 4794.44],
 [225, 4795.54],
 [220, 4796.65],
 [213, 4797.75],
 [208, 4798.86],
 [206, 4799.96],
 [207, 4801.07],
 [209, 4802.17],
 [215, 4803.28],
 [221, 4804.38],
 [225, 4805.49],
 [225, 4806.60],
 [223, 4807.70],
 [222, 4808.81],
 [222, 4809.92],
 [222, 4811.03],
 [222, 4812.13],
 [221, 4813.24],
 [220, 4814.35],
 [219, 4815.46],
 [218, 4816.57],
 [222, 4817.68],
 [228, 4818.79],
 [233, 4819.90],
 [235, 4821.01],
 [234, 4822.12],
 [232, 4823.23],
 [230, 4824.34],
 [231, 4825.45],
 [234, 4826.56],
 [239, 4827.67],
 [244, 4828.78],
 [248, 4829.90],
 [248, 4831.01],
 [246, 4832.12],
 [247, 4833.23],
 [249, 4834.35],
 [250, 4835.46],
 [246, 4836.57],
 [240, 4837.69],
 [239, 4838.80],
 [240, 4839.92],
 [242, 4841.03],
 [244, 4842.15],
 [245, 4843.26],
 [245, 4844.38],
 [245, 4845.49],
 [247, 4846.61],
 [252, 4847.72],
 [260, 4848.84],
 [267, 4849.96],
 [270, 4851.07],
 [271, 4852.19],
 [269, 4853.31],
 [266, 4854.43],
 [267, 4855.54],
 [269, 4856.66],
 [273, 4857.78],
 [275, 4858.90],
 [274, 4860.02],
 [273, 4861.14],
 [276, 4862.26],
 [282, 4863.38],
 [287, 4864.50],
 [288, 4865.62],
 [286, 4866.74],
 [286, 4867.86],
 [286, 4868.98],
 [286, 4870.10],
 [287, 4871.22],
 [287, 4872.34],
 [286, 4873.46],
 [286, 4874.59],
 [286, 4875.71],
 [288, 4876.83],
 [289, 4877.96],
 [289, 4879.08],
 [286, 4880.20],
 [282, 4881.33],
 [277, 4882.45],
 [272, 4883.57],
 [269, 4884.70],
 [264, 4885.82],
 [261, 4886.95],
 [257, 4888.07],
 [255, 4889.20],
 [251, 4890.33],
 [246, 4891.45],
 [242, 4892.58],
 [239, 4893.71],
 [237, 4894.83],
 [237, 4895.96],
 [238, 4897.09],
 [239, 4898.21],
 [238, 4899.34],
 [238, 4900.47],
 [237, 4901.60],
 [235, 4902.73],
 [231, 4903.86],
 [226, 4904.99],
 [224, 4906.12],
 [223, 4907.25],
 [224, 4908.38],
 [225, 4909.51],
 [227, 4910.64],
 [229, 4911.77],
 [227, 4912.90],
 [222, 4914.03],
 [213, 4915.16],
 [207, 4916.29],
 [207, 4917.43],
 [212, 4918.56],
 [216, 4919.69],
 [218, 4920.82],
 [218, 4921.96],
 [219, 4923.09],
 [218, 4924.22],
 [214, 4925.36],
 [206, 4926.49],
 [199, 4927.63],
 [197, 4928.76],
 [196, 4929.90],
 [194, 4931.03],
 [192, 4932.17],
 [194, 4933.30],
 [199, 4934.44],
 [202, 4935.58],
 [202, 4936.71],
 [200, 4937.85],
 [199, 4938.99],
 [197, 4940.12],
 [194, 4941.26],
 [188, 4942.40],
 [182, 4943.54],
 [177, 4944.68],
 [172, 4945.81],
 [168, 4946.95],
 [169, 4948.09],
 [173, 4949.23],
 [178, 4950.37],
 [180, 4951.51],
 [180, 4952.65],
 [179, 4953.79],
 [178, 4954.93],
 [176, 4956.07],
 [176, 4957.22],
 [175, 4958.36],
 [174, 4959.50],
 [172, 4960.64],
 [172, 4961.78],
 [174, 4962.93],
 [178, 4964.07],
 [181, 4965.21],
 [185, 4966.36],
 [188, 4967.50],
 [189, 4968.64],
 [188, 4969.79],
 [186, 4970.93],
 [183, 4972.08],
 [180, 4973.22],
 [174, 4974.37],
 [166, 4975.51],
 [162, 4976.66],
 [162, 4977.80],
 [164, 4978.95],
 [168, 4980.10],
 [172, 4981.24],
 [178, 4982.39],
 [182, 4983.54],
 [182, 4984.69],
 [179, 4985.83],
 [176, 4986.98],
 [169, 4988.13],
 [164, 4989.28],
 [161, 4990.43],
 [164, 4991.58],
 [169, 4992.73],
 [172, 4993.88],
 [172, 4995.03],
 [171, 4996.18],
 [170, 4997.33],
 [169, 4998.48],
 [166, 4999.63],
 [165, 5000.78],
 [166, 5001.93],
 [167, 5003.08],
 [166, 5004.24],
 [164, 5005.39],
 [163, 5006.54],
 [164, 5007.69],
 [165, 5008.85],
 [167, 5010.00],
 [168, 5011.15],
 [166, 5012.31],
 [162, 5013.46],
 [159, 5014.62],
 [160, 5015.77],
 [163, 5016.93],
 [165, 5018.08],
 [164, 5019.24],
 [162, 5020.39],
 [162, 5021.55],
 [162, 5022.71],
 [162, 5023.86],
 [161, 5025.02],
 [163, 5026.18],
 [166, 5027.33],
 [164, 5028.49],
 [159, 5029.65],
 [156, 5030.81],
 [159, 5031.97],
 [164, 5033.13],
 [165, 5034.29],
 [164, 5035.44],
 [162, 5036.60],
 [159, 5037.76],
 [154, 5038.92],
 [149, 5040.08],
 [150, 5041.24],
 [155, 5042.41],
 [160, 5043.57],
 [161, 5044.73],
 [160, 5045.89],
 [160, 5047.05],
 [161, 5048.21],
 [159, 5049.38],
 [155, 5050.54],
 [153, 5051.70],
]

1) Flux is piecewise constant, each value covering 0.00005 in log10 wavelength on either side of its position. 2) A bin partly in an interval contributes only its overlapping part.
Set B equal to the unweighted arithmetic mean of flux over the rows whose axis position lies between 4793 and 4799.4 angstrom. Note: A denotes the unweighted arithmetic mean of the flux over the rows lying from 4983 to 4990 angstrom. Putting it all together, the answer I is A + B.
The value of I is 395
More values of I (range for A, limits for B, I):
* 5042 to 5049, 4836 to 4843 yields 401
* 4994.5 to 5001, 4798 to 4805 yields 380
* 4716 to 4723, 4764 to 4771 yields 389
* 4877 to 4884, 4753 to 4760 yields 479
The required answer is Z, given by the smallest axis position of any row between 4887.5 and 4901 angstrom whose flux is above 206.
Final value 4888.07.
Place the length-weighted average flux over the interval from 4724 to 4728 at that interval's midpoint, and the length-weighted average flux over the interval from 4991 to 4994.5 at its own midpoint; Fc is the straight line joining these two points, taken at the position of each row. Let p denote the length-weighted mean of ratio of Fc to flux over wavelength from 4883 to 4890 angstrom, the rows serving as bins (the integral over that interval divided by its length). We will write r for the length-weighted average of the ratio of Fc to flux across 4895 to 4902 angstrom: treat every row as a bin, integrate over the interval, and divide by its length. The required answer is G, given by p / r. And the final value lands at 0.91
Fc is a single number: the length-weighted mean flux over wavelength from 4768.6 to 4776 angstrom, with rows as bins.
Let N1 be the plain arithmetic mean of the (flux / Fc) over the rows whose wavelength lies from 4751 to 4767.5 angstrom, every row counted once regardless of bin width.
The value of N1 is 1.05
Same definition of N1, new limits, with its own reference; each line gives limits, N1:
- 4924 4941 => 1.06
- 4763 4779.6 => 1.02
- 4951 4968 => 0.94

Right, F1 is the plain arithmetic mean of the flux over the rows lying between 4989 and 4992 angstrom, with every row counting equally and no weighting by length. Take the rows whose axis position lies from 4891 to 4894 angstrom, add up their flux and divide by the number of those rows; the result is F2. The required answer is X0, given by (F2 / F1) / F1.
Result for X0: 0.0091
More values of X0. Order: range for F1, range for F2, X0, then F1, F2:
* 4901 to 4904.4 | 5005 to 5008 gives 0.0030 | 234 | 164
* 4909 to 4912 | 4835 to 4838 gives 0.0048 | 227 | 245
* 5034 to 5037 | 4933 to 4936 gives 0.0074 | 164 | 198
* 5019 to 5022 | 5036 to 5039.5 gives 0.0060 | 163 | 158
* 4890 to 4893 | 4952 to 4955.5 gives 0.0029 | 246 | 179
